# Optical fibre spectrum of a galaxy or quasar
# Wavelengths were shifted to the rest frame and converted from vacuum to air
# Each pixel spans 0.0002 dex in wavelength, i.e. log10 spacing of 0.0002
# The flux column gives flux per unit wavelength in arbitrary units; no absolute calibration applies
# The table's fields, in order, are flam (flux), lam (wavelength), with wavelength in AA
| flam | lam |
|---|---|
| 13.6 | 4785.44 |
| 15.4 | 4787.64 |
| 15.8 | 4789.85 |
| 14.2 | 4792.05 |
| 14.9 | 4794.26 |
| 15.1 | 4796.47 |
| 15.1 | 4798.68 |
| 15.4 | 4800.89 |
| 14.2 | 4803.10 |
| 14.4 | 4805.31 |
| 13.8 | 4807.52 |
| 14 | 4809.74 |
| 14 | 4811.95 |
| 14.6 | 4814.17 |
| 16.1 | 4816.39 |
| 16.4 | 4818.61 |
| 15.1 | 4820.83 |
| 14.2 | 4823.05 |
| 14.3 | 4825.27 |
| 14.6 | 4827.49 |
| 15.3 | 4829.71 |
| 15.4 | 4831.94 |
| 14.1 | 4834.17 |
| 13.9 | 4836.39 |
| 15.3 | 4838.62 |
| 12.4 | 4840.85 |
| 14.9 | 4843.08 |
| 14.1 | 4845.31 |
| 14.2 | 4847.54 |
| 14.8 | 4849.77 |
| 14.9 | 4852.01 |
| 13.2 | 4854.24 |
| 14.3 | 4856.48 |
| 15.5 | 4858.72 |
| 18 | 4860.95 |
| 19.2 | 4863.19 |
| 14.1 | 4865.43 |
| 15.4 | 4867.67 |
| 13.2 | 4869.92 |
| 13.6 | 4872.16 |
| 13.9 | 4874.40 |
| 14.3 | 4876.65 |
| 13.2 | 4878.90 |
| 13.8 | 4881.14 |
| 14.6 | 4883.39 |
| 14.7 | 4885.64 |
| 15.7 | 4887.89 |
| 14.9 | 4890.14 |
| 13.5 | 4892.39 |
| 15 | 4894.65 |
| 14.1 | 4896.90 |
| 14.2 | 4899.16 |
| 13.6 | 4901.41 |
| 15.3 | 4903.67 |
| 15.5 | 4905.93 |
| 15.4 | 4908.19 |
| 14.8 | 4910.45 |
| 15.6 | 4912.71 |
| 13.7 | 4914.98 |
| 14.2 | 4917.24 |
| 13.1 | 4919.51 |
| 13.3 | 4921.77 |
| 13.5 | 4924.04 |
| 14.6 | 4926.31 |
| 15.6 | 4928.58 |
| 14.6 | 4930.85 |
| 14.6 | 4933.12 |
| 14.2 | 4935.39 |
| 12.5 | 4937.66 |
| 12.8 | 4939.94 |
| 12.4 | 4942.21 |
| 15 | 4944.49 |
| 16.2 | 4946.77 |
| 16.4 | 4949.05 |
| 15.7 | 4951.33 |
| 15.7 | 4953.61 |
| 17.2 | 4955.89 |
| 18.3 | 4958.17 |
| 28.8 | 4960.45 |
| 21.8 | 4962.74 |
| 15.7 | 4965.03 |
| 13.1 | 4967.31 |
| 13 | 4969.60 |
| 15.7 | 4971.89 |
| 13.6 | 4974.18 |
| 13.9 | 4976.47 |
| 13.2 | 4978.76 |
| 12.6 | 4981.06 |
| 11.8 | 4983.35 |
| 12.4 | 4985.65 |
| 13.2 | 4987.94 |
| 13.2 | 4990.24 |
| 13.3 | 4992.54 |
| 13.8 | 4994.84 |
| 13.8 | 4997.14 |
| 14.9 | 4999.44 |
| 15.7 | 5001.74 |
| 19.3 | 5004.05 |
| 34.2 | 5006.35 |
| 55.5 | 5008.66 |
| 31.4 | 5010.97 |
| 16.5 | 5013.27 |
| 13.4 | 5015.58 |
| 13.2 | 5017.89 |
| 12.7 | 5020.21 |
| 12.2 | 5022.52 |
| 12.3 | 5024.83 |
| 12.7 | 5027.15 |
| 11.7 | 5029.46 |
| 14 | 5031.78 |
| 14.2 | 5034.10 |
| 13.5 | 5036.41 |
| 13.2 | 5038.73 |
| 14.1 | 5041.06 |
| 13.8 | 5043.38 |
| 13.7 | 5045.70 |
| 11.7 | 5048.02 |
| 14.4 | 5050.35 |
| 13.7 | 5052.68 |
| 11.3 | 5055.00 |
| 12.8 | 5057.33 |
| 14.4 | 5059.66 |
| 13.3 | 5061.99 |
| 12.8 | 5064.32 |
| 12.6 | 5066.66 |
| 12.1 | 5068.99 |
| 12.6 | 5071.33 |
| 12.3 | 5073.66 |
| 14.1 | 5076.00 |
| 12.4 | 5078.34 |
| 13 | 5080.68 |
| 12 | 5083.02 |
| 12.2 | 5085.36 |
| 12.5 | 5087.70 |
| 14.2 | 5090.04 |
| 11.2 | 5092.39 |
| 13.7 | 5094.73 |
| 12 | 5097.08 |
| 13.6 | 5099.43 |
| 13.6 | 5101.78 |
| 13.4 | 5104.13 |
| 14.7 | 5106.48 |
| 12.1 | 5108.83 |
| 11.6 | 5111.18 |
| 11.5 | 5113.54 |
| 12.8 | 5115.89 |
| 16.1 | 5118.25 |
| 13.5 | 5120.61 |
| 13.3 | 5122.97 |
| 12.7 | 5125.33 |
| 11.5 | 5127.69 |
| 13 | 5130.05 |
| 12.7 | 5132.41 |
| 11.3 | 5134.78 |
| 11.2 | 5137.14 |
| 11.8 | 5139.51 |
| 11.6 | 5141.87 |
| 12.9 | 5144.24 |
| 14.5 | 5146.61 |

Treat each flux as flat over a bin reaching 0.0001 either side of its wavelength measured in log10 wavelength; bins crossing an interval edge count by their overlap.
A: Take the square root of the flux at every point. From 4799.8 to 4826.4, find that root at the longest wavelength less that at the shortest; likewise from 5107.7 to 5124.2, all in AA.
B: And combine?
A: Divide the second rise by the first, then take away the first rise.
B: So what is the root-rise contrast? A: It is -1.0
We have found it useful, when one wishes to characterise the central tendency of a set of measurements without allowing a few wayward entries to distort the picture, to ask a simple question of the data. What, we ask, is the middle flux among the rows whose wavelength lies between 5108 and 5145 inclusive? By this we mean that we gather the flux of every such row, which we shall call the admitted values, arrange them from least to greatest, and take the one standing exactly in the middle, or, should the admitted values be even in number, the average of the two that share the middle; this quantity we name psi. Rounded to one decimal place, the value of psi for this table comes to 12.4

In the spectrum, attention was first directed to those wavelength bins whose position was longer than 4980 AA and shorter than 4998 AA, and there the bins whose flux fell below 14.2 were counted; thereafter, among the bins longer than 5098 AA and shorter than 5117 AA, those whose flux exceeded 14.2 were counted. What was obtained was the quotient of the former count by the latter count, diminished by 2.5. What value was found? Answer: 5.5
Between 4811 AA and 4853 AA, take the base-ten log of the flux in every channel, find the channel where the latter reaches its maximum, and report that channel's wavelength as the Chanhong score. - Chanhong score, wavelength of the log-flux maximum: 4818.61 AA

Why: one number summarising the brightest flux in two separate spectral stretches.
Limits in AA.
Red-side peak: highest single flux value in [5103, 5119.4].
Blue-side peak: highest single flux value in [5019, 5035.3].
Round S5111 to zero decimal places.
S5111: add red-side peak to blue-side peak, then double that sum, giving 61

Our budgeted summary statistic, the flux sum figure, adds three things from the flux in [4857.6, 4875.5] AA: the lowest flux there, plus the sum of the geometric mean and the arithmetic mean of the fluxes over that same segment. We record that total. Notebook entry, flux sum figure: 43.8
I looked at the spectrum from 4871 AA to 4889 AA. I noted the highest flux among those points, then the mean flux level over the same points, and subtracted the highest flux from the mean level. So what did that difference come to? -1.5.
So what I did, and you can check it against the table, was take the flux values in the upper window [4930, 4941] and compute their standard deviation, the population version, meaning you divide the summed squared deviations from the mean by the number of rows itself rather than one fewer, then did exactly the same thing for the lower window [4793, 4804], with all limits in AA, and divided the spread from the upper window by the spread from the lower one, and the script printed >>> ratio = 2.3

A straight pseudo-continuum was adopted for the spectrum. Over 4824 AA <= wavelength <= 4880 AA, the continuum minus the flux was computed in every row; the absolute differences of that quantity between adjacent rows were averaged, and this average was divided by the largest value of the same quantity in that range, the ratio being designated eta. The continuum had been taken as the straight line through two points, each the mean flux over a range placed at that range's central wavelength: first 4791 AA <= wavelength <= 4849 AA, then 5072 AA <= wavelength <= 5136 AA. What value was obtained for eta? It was 0.59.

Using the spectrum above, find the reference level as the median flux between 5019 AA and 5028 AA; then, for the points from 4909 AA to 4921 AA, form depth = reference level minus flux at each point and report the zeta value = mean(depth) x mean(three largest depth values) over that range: 2.1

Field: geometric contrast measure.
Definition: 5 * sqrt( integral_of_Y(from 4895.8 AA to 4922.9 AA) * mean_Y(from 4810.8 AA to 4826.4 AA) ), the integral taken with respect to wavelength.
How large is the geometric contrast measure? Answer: 382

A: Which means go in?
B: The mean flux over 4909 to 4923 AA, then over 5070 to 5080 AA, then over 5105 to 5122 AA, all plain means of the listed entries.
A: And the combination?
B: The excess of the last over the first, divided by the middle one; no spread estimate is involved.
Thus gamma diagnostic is -0.07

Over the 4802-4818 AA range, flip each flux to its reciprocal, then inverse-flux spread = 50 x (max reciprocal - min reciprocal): 0.52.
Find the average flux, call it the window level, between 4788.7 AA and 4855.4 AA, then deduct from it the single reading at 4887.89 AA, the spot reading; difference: -1.1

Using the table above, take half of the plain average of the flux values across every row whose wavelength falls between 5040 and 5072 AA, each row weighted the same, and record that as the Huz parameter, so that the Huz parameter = 6.5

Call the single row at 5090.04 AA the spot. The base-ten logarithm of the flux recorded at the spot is 1.15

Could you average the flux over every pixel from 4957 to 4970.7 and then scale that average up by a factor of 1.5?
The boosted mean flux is 27.7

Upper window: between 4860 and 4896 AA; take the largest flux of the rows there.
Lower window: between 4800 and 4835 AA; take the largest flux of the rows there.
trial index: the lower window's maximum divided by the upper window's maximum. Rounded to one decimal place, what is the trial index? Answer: 0.9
